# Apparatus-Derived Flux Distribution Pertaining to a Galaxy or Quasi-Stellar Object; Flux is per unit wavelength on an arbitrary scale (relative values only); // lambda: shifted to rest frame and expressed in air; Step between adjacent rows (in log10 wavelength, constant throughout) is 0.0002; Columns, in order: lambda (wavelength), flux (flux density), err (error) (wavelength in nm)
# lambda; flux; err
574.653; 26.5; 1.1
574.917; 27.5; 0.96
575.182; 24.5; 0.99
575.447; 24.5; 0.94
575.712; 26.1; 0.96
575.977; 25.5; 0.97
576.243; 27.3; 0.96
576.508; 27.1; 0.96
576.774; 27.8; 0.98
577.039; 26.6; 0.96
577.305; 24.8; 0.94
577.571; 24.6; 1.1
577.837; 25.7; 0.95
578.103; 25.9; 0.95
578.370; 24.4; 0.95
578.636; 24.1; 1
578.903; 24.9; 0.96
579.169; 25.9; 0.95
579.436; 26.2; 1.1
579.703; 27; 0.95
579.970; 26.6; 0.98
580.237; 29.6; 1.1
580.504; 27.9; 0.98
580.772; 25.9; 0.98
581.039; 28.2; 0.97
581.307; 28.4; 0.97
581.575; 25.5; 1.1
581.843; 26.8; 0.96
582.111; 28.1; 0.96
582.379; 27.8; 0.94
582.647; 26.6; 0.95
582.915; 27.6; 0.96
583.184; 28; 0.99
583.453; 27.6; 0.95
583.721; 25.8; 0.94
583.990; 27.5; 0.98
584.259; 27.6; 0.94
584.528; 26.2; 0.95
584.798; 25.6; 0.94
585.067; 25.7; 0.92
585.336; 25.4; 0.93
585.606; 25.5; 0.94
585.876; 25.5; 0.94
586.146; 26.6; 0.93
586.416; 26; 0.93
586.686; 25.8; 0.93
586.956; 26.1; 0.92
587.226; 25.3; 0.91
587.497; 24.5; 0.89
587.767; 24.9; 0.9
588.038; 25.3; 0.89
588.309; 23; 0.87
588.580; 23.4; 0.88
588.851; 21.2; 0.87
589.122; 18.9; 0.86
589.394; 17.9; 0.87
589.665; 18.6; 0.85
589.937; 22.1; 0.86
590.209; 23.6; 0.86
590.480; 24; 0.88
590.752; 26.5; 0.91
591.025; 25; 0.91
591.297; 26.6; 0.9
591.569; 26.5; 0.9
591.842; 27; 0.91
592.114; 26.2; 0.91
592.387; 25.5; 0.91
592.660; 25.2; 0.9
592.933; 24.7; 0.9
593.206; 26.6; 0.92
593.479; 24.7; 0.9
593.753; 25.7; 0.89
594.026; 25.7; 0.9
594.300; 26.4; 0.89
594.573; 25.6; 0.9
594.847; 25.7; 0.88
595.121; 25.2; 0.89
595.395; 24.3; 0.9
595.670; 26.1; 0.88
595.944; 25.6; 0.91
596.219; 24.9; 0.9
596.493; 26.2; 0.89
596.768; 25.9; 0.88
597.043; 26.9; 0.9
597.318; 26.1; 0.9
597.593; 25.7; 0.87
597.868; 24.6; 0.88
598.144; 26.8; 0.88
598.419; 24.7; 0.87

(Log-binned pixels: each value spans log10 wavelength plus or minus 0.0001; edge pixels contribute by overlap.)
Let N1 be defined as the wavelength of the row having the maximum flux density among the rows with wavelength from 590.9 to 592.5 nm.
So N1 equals 591.842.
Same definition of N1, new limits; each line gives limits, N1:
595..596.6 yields 596.493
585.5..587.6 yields 586.146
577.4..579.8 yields 579.703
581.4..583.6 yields 582.111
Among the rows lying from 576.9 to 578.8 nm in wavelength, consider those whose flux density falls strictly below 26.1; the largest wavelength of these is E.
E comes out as 578.636 nm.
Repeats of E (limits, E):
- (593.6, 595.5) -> 595.395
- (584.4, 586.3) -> 585.876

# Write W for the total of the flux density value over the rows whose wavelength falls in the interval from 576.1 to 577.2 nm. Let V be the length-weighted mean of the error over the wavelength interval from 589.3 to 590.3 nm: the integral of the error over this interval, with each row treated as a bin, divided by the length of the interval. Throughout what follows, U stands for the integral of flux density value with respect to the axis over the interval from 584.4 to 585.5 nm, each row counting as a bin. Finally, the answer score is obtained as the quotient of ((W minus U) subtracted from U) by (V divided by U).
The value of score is -1719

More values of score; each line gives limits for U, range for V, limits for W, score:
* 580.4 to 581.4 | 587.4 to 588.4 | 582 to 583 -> -1706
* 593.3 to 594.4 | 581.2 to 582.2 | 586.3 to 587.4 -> -1320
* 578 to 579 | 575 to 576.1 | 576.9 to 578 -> -1339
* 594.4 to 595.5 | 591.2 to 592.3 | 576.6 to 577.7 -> -1480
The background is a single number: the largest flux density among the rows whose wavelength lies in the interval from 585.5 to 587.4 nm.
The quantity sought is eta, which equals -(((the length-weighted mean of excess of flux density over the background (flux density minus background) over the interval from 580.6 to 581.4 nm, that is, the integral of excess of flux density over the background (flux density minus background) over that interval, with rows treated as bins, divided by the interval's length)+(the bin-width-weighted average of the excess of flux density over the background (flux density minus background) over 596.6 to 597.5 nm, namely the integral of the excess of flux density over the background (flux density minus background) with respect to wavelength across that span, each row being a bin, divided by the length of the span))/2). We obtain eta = -0.3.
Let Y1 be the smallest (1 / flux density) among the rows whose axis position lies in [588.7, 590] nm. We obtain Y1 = 0.0452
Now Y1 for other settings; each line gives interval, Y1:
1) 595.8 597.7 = 0.0372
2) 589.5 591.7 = 0.0376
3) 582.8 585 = 0.0357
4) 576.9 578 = 0.0376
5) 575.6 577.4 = 0.0360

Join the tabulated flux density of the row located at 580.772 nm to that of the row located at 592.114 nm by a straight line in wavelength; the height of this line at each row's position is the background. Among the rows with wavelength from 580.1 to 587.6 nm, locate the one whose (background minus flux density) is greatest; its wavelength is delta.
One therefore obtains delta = 587.497 nm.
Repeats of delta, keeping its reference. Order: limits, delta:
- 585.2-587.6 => 587.497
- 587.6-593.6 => 589.394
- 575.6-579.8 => 578.636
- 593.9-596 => 595.395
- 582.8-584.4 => 583.721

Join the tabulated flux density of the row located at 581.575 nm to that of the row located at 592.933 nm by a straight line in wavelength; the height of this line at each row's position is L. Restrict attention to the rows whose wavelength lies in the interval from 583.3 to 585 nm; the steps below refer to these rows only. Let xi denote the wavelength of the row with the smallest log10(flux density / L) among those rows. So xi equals 584.798 nm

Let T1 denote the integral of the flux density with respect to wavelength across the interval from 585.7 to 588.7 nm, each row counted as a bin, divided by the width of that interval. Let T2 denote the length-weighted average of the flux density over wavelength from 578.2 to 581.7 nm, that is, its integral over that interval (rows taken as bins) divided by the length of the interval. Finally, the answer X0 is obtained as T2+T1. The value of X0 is 52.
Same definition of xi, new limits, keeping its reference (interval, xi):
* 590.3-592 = 590.480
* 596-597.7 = 596.219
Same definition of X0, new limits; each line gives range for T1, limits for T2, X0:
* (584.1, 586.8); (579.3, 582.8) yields 53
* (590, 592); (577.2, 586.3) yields 52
